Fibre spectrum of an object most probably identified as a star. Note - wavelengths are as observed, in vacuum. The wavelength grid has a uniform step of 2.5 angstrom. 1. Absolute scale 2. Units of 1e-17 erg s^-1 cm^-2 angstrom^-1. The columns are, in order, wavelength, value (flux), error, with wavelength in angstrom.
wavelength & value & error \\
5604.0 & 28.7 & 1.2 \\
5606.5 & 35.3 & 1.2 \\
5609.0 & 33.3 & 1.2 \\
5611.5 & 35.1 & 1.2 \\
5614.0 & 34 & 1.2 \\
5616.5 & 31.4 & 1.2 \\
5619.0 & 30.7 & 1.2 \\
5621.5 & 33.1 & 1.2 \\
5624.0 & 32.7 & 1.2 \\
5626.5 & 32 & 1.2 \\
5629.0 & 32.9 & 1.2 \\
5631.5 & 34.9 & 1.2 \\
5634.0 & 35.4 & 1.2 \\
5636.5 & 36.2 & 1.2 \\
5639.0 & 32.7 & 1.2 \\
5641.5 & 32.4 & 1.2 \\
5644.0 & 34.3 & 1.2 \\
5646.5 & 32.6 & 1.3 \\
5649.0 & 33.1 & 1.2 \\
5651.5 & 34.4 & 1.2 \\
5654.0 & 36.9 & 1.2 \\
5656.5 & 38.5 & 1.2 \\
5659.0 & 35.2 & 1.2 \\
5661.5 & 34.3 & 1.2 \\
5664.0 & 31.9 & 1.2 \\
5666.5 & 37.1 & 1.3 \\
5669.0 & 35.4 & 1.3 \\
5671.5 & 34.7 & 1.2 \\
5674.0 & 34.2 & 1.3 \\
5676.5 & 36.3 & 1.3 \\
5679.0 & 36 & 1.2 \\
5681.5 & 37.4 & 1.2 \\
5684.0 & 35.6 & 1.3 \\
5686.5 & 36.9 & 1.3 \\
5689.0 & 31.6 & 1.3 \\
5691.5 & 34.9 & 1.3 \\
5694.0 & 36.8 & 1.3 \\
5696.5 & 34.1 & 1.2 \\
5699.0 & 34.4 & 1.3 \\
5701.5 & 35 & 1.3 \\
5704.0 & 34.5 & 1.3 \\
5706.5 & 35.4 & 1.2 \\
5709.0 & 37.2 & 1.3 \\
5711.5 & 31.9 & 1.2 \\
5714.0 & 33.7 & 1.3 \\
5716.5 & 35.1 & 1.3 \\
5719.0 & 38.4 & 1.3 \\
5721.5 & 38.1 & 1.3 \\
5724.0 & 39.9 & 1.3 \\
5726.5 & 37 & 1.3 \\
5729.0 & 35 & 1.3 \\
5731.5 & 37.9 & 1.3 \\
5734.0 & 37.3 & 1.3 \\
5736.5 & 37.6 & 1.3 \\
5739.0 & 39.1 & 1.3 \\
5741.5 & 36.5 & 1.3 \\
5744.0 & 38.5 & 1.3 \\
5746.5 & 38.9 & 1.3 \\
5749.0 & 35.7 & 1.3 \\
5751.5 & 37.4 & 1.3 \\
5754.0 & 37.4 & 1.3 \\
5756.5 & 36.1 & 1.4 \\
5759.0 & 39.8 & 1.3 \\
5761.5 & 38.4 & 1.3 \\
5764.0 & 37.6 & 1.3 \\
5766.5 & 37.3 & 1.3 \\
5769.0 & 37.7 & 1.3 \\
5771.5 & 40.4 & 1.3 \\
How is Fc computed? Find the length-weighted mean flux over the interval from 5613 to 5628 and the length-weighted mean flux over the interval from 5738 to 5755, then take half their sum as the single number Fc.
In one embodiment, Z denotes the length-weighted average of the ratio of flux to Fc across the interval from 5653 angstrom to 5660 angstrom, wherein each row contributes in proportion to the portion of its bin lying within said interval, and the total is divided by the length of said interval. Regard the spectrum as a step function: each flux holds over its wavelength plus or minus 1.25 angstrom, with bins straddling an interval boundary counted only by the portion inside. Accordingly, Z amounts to 1.06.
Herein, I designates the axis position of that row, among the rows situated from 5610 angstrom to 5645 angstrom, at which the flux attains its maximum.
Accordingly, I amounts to 5636.5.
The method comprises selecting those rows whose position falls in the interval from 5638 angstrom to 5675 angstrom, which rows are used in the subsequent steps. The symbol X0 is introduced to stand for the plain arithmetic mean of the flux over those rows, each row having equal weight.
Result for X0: 34.5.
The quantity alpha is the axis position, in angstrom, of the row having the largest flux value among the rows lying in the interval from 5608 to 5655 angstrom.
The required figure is 5654.0 angstrom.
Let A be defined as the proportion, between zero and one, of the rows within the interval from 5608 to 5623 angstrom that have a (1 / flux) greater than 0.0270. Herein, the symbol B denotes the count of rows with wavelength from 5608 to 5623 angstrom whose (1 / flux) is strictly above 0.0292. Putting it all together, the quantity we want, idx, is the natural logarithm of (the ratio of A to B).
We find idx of -1.61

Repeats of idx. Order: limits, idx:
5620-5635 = -1.39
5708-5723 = -1.39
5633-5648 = -1.10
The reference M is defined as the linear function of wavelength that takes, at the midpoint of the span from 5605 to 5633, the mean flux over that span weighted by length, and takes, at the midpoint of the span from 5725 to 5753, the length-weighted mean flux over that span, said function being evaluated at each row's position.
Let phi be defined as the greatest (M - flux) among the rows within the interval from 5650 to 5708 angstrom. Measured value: 4.04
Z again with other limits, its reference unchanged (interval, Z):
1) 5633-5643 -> 0.98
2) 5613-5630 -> 0.93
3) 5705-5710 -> 1.03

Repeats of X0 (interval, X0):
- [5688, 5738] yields 35.8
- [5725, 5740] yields 37.3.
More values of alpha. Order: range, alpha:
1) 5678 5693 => 5681.5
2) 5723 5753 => 5724.0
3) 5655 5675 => 5656.5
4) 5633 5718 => 5656.5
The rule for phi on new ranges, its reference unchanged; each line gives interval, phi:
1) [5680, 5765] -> 4.52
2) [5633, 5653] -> 1.58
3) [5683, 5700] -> 4.04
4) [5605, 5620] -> 2.50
